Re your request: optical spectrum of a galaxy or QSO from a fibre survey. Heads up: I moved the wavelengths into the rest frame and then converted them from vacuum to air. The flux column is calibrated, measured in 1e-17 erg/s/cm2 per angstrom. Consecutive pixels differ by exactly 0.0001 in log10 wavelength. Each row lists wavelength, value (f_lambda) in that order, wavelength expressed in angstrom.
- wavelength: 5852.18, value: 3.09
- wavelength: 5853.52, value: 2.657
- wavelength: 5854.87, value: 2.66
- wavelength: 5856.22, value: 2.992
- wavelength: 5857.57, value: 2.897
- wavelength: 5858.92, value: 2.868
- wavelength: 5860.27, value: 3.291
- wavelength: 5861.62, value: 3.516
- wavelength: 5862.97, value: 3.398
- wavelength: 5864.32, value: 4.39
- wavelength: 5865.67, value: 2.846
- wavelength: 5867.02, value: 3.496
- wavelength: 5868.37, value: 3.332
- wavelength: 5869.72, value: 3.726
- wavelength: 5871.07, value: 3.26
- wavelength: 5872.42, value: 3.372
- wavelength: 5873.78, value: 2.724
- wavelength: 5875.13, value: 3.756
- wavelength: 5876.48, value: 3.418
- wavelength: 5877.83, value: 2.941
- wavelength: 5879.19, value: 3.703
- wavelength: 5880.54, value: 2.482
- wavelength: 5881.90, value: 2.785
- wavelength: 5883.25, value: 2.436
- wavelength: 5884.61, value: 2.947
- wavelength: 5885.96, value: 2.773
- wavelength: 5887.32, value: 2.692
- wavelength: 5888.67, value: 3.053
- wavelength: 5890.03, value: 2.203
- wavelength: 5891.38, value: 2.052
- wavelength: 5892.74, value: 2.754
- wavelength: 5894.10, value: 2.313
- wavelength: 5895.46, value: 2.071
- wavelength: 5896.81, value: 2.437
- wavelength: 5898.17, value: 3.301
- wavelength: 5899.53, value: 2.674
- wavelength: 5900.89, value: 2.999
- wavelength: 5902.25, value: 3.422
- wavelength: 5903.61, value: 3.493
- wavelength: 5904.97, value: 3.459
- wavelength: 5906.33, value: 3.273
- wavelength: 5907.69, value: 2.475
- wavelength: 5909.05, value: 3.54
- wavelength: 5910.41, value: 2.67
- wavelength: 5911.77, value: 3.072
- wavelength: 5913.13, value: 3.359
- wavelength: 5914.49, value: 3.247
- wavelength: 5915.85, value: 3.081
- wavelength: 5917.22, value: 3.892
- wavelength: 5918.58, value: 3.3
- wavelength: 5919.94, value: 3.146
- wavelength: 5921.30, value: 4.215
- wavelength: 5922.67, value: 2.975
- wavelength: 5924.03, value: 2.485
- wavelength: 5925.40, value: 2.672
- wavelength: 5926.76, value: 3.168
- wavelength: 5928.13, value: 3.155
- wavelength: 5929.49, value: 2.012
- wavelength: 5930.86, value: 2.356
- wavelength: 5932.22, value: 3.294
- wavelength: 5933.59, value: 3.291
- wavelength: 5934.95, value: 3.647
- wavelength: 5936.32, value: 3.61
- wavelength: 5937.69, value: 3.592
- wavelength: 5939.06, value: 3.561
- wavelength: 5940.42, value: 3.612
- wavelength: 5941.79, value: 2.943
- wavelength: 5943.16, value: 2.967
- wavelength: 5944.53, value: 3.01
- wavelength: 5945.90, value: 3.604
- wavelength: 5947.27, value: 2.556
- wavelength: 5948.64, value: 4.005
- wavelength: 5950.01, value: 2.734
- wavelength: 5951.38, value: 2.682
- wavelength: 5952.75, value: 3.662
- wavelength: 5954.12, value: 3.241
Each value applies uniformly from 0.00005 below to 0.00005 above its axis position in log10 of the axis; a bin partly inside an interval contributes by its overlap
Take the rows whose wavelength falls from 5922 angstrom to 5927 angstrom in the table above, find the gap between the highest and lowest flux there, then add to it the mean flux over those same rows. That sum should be 3.5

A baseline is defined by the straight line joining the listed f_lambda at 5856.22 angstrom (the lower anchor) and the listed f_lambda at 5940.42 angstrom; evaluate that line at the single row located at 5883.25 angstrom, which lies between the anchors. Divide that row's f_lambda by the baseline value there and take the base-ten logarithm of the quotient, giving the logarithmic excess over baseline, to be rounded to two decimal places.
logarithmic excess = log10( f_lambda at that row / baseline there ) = -0.12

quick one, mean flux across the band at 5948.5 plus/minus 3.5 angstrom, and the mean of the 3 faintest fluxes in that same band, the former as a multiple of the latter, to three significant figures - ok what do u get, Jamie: 1.17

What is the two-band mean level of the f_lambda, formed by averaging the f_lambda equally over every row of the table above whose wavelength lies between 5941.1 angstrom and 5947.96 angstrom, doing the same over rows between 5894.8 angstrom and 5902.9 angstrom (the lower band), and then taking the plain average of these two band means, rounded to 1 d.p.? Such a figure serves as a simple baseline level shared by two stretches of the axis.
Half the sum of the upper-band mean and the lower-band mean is 2.9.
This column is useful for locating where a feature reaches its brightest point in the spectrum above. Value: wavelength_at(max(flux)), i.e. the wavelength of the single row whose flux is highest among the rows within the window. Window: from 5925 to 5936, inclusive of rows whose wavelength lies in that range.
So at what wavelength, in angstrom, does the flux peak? 5934.95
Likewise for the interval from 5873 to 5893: 5875.13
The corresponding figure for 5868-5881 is 5875.13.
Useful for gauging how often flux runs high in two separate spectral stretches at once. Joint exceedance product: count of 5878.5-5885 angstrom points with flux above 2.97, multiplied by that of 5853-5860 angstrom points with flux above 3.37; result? 0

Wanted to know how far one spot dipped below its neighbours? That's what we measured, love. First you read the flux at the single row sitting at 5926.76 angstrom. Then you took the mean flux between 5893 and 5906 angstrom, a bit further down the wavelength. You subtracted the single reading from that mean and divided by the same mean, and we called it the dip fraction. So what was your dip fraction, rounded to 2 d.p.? -0.09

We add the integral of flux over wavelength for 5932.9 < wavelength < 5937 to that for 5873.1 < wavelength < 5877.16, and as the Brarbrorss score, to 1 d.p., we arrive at 27.8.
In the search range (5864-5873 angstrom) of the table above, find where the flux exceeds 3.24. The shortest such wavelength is 5864.32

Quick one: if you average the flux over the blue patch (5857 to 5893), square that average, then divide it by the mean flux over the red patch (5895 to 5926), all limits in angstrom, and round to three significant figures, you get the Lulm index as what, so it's 3.06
